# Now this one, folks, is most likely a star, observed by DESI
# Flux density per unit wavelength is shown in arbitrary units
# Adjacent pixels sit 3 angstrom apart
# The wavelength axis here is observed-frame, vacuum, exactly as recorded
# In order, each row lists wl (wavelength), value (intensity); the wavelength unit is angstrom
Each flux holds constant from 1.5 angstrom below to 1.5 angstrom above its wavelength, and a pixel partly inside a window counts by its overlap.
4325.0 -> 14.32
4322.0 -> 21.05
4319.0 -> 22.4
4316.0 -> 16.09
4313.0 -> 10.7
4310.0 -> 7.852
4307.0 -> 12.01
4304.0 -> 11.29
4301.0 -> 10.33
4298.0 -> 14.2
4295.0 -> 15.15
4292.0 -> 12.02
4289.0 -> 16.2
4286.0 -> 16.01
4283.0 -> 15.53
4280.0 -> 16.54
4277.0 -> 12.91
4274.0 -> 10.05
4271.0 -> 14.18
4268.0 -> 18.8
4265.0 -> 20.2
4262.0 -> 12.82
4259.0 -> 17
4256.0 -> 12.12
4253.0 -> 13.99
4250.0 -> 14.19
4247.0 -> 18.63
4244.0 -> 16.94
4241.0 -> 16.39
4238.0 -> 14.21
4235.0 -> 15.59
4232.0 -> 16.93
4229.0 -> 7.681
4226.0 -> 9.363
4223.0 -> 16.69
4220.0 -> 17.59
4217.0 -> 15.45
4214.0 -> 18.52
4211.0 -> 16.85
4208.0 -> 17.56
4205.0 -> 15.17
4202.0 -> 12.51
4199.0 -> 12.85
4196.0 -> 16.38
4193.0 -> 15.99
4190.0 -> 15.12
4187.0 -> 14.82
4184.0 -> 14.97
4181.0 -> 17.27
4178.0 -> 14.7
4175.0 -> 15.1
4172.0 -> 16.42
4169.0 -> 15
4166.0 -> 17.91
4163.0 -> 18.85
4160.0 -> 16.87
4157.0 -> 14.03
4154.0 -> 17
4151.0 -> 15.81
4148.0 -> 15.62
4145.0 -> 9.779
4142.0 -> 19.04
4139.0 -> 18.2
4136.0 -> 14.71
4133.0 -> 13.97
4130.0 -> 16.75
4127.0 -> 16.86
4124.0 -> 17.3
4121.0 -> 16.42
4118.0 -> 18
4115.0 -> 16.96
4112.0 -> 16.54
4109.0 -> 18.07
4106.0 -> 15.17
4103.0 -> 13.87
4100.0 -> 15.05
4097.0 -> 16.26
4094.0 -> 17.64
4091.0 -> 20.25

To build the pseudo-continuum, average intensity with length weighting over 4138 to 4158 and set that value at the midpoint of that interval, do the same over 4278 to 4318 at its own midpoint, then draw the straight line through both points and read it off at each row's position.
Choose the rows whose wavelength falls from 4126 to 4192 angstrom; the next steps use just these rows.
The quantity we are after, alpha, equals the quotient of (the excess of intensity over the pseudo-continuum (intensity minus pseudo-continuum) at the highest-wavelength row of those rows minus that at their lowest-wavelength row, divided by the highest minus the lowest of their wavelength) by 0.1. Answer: -0.1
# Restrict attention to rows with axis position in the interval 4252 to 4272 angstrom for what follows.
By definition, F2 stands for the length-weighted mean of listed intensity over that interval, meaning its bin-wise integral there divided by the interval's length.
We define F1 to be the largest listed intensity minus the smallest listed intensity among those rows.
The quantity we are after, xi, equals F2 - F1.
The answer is 8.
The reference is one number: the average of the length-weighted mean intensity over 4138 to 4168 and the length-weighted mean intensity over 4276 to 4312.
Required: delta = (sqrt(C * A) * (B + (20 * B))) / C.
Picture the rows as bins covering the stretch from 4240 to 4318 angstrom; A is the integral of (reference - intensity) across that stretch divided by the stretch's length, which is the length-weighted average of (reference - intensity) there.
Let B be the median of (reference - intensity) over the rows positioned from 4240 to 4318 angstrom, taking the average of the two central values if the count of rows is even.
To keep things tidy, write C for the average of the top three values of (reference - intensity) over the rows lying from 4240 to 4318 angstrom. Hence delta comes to 3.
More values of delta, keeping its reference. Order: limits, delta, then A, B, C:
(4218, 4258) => -2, 0.1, -1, 5.1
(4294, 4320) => 33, 1.7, 3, 5.2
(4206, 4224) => 62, -2.3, -2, -1.5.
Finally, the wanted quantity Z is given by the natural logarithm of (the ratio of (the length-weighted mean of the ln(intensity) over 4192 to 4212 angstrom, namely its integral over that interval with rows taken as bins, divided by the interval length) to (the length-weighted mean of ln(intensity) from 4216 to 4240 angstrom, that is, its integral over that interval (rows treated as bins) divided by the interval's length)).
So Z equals 0.038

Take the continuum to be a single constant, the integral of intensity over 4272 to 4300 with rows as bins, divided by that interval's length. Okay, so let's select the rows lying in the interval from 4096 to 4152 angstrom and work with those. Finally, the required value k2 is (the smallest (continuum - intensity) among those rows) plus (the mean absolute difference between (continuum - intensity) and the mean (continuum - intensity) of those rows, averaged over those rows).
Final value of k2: -3.3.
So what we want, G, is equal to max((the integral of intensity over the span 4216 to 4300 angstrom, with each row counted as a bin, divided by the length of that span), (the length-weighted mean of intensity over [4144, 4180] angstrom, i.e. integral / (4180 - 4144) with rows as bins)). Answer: 15.69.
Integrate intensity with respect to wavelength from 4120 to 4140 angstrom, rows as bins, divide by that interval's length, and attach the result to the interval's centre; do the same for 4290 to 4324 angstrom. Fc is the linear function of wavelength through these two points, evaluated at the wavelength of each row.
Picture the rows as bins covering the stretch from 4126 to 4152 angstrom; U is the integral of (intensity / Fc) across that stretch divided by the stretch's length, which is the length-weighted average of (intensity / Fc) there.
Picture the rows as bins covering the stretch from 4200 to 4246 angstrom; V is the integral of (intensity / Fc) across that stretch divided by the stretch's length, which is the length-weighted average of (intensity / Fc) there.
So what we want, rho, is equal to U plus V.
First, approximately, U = 0.97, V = 1.01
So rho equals 1.97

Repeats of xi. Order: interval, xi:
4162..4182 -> 12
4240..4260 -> 9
